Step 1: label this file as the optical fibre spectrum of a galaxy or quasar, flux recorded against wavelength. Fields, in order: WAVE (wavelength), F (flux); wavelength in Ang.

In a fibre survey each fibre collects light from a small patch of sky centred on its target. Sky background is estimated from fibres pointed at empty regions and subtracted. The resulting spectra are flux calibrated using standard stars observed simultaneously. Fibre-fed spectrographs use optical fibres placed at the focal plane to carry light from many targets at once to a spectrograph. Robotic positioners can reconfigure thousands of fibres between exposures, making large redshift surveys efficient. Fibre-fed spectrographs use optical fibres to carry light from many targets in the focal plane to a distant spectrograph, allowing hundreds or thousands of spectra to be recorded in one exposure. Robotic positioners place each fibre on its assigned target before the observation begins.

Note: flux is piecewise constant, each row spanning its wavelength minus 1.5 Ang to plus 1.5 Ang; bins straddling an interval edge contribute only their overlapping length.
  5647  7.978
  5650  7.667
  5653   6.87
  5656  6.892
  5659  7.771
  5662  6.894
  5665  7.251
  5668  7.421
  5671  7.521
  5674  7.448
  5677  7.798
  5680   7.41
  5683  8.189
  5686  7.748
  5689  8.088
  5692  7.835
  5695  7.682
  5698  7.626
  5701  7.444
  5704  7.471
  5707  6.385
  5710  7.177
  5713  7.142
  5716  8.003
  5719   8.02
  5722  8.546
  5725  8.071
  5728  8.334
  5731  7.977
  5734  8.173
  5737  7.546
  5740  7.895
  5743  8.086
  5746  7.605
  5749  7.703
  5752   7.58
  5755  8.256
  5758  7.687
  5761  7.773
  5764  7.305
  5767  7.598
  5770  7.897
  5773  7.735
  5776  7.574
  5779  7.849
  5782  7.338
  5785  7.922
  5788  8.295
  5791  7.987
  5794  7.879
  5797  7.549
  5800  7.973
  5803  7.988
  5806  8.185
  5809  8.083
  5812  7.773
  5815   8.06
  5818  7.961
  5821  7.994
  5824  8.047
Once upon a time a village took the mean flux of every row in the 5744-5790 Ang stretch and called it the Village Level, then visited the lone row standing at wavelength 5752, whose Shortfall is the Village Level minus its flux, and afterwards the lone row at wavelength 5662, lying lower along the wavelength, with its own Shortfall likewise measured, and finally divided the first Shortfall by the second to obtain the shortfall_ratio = 0.2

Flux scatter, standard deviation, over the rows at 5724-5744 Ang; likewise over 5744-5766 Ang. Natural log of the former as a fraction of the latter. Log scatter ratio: -0.14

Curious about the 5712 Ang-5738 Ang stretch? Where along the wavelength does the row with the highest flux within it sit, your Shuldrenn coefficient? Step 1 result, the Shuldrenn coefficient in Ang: 5722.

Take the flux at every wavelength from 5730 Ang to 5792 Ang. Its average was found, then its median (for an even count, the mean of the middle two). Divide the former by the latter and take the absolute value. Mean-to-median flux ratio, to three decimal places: 1.003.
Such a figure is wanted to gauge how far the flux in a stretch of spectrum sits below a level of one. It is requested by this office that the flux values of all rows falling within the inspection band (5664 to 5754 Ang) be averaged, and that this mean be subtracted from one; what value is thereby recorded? -6.71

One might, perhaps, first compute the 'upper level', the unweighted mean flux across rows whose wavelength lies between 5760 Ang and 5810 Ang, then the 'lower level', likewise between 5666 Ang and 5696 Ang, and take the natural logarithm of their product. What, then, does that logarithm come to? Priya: 4.10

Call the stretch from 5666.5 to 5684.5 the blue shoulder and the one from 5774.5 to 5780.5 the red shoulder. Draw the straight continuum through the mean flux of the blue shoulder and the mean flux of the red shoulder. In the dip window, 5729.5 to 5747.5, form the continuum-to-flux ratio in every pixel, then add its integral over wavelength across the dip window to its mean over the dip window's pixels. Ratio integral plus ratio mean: 18.5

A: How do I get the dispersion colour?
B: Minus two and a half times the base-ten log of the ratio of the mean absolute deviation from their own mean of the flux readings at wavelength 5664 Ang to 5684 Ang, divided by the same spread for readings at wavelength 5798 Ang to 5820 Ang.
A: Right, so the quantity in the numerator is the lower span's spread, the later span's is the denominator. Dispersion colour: -1.0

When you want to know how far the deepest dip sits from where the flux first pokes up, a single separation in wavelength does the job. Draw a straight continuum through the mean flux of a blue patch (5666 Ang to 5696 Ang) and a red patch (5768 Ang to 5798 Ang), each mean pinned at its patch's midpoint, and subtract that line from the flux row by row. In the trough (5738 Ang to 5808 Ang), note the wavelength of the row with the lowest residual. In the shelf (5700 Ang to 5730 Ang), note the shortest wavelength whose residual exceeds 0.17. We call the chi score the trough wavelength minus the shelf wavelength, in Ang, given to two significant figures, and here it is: 48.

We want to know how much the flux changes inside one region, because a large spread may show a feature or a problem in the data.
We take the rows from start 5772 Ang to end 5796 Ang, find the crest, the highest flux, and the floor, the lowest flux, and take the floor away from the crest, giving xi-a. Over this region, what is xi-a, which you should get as 1.0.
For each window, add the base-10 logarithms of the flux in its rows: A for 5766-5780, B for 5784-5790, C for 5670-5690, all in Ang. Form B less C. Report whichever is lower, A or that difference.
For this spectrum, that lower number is -4.4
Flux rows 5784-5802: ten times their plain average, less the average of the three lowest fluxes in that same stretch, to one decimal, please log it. 71.6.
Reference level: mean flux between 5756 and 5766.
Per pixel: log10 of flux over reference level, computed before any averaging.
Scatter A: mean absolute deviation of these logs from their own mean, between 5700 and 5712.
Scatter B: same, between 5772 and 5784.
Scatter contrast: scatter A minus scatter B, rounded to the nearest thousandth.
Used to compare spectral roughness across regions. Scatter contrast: 0.014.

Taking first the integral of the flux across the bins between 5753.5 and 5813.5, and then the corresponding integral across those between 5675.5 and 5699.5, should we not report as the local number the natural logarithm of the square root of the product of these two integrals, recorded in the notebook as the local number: 5.69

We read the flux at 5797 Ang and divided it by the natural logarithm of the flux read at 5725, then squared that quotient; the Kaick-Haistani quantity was 13.1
